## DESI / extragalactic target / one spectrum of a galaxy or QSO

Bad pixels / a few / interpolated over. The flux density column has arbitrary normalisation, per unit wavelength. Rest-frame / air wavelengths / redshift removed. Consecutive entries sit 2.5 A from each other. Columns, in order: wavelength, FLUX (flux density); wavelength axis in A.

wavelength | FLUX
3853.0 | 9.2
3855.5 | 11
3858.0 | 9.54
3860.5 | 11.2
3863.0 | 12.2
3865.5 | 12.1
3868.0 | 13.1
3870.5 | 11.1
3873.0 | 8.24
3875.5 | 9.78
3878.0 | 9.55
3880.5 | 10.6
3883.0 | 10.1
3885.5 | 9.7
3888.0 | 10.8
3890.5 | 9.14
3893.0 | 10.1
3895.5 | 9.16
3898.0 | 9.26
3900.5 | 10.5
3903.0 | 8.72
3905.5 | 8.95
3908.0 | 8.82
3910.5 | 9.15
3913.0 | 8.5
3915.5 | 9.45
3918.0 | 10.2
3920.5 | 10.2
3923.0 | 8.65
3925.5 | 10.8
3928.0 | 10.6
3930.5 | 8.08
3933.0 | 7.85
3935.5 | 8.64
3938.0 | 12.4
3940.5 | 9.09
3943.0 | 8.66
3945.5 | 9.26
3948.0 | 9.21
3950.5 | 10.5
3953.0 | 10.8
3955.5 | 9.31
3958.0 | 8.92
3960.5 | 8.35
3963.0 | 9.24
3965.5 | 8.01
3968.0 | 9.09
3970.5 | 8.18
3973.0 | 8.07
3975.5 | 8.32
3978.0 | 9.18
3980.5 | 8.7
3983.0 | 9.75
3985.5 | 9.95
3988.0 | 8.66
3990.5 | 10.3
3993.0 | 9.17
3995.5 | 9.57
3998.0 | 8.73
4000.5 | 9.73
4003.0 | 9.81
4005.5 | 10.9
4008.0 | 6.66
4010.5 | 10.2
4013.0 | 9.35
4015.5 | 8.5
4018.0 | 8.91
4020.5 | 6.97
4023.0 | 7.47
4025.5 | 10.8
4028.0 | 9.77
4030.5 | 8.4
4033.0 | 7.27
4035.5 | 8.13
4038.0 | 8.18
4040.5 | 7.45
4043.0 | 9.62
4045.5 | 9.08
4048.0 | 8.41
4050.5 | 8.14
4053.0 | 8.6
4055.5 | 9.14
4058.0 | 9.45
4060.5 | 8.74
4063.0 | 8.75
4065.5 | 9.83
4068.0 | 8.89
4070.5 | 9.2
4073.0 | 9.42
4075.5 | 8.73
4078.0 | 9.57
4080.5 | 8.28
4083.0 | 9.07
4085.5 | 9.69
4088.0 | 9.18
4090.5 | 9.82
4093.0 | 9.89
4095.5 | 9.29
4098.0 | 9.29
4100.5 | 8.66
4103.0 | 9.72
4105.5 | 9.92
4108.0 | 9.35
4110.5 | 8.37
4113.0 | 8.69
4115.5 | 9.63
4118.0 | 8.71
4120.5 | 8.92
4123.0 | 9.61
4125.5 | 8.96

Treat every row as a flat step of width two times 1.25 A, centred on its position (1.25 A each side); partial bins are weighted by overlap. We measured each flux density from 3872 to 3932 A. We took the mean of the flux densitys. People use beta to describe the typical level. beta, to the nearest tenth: 9.5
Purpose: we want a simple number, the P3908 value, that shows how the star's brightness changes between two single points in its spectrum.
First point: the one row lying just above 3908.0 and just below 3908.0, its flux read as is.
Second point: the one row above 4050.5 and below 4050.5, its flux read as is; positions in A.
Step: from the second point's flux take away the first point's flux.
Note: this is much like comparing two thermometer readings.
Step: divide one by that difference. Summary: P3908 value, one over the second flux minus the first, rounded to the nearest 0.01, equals -1.47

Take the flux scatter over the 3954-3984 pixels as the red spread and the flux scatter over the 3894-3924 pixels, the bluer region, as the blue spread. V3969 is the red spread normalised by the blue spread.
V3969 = 0.9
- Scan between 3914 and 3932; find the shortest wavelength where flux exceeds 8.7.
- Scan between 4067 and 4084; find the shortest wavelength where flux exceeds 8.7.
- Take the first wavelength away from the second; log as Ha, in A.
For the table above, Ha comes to 152.5 A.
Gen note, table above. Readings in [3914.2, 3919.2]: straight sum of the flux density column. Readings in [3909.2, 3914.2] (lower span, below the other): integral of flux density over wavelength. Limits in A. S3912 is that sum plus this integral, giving 63.8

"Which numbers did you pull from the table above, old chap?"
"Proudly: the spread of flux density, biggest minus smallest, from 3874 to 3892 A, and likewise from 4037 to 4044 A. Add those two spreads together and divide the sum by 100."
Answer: 0.038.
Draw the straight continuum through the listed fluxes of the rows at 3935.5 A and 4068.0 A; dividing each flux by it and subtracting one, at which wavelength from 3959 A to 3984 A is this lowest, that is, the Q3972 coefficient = 3965.5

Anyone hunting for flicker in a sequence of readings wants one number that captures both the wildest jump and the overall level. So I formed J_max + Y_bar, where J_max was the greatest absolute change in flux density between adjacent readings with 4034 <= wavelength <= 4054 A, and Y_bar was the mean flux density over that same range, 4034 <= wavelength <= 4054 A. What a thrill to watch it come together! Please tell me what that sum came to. 10.6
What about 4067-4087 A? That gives 10.4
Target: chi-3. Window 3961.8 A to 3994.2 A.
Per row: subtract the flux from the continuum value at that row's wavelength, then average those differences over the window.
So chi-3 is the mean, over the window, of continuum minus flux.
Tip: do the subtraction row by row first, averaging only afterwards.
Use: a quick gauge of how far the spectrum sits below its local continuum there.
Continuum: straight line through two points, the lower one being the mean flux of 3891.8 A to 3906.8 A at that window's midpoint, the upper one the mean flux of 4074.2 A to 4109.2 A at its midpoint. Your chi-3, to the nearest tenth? 0.4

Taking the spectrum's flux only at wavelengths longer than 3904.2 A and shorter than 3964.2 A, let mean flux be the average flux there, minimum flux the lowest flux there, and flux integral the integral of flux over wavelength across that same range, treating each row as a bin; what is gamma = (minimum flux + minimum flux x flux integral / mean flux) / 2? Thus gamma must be 239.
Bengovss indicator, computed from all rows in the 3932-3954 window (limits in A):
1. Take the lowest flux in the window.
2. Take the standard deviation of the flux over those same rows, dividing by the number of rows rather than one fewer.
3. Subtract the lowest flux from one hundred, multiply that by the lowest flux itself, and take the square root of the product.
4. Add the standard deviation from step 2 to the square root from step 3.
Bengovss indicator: 28.2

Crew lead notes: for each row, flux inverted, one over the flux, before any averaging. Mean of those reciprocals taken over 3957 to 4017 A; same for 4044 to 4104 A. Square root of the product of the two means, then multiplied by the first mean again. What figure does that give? 0.0124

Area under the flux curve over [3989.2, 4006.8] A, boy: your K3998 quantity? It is 171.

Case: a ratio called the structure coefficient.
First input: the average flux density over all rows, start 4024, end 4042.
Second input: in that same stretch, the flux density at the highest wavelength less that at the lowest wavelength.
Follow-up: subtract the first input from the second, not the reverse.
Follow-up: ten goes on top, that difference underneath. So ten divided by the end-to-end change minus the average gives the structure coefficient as -0.84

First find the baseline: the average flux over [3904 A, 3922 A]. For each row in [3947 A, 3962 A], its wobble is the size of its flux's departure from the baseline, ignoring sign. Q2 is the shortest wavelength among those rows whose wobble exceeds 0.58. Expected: 3950.5 A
